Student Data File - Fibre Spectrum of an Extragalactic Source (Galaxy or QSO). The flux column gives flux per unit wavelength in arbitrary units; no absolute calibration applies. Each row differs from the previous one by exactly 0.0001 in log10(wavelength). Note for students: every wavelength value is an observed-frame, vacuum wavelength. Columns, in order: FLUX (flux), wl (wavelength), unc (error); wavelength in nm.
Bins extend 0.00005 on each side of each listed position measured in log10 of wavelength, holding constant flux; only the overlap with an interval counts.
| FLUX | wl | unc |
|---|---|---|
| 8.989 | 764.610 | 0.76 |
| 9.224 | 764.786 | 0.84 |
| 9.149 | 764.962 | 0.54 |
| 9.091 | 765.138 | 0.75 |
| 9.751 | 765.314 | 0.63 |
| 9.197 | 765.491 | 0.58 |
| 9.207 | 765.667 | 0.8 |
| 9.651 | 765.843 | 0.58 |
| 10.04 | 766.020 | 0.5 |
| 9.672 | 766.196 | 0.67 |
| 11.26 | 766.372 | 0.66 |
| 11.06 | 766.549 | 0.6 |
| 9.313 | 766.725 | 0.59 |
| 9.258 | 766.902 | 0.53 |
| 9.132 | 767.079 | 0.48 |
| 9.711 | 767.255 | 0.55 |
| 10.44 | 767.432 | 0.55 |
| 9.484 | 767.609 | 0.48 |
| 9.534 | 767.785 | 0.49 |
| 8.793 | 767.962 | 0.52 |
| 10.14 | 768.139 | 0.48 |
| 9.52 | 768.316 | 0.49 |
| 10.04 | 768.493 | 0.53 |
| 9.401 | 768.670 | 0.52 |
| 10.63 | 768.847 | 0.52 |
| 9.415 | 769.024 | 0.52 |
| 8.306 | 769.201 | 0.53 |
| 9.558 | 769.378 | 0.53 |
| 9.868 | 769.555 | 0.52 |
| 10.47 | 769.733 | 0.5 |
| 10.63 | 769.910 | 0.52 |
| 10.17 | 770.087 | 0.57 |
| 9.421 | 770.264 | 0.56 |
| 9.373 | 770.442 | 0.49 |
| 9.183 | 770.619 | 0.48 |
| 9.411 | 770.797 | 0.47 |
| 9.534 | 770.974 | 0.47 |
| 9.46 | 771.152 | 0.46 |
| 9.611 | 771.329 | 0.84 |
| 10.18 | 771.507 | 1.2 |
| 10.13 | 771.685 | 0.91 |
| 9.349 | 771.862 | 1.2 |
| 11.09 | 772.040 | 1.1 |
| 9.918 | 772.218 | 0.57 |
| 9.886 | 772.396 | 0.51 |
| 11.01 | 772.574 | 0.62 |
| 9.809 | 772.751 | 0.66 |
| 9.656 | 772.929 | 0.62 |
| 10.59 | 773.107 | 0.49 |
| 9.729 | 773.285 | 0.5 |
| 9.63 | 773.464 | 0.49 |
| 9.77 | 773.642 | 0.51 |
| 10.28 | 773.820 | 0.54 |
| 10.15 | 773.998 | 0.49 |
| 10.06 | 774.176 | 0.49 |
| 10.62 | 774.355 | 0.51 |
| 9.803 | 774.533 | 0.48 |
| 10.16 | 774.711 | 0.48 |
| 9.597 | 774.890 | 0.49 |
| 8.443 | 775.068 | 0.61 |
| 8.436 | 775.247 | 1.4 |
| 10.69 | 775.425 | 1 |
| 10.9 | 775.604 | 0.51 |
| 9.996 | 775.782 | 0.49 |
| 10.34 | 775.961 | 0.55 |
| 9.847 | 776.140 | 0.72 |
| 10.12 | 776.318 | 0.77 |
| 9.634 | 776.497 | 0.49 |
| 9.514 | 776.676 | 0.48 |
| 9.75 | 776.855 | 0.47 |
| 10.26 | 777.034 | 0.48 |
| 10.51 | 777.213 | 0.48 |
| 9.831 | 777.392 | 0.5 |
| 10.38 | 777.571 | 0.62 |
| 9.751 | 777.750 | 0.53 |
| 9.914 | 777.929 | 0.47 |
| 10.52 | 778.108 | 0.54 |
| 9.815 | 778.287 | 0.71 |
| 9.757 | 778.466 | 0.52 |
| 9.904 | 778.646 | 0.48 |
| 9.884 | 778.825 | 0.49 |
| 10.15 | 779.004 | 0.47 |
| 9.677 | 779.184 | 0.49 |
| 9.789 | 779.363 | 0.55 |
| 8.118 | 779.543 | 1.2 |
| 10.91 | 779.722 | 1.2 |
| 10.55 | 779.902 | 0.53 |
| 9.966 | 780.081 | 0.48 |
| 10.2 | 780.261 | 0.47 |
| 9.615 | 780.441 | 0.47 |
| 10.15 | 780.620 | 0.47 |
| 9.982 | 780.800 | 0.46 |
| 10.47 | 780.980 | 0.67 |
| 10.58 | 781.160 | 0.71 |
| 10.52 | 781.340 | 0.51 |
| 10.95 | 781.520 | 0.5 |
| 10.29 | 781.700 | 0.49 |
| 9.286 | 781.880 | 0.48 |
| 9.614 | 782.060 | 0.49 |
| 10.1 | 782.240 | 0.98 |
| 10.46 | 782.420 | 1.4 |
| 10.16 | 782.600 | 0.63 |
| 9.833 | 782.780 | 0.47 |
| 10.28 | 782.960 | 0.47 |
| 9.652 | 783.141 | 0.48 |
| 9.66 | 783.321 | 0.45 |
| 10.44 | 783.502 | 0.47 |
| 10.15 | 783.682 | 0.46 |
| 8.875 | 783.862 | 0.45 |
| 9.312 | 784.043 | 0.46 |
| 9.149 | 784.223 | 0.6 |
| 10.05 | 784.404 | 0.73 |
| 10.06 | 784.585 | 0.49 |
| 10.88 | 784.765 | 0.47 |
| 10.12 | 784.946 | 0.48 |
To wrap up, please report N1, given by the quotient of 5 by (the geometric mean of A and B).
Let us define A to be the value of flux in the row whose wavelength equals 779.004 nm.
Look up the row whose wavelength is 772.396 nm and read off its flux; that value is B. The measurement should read 0.50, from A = 10.15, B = 9.886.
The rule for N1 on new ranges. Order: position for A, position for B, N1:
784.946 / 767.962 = 0.53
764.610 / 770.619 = 0.55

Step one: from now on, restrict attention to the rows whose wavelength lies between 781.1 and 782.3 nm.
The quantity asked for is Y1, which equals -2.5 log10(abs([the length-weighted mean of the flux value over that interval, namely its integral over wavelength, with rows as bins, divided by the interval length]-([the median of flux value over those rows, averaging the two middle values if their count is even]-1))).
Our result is 0.1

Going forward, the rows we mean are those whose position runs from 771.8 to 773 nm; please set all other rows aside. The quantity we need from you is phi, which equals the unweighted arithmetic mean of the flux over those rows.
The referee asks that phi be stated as 10.1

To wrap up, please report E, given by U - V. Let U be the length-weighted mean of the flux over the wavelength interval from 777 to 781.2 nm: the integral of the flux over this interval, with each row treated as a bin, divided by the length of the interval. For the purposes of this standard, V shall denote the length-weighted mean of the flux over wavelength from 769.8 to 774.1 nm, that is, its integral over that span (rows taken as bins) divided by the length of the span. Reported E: 0.10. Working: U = 10.02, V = 9.9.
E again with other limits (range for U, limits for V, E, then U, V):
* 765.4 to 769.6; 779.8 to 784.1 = -0.36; 9.69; 10.1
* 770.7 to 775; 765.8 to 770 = 0.16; 9.97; 9.8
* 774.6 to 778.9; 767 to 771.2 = 0.26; 9.91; 9.7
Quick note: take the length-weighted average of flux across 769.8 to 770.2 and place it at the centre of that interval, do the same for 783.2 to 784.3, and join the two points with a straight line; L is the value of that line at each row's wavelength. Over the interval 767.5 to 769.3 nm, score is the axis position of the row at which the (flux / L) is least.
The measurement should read 769.201 nm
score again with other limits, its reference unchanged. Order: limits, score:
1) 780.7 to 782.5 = 781.880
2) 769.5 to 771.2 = 770.619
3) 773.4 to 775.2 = 775.068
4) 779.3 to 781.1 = 779.543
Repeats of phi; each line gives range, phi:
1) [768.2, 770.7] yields 9.7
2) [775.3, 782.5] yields 10.1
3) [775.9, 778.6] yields 10.0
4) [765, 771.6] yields 9.7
